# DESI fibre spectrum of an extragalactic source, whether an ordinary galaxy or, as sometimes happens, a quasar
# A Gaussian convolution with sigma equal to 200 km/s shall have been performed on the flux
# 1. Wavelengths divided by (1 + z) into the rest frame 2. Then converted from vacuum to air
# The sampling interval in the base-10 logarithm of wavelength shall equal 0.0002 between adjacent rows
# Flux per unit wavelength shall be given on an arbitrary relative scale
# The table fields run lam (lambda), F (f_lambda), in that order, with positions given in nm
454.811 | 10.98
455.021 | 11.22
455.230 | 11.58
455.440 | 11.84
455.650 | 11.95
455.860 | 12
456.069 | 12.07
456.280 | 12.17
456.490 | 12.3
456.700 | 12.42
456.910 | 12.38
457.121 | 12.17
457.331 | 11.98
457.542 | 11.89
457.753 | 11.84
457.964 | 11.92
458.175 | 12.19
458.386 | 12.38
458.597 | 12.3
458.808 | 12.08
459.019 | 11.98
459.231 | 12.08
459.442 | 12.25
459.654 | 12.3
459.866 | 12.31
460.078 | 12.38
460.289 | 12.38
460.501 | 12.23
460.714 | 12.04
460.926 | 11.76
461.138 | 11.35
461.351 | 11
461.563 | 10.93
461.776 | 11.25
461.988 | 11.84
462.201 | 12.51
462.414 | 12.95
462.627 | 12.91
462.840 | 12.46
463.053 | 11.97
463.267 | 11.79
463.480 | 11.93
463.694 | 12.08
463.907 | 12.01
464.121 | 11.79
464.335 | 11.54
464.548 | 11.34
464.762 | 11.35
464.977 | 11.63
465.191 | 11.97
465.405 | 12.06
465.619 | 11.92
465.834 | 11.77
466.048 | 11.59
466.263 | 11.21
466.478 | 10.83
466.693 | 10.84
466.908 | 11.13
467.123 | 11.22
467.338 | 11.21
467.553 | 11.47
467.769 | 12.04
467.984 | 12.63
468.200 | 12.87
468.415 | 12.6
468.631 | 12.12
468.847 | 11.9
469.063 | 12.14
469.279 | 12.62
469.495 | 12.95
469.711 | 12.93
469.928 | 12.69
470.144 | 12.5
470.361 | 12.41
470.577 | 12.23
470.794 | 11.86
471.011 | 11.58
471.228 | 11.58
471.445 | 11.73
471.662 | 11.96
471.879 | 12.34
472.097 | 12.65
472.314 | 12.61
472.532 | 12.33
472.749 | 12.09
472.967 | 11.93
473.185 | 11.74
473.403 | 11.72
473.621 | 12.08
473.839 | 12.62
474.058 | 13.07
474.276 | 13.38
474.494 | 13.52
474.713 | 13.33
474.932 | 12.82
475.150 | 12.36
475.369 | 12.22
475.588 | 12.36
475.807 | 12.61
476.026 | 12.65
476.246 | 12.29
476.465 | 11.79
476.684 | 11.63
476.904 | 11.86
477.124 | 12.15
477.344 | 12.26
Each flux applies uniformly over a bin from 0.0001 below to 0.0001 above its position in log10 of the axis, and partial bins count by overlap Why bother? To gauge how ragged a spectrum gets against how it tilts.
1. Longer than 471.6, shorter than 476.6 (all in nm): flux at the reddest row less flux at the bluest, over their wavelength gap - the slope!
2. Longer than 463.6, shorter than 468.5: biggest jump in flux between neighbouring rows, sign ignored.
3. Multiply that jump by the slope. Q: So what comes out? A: -0.02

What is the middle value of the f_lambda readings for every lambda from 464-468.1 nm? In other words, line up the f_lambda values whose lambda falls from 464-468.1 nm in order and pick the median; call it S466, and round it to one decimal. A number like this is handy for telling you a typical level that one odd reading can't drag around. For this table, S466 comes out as 11.5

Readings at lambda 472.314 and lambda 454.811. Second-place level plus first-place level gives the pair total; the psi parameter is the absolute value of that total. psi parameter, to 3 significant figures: 23.6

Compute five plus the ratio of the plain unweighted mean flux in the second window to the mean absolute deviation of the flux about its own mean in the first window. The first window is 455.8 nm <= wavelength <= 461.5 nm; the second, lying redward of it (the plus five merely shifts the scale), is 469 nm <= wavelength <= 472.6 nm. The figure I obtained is 60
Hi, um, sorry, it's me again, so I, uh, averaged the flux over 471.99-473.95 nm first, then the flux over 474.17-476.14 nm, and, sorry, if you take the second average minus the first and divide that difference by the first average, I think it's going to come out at 0.050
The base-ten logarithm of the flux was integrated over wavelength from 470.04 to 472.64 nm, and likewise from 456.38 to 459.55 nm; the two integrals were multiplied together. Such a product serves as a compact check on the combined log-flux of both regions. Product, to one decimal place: 9.7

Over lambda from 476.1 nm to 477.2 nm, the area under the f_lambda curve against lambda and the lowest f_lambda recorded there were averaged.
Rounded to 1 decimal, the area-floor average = 12.4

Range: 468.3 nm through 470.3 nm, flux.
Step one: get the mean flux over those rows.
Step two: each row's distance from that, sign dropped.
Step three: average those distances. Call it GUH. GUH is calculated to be 0.29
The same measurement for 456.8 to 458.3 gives 0.17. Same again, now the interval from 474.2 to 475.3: 0.39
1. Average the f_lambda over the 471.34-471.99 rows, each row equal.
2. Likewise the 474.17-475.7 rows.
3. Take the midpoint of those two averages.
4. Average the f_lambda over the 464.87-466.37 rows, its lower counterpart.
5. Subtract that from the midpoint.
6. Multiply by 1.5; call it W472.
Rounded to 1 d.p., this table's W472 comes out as 1.0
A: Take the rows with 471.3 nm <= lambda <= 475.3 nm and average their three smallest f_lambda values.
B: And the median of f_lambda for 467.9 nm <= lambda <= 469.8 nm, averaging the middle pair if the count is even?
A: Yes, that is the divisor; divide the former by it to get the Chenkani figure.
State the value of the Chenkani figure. 0.93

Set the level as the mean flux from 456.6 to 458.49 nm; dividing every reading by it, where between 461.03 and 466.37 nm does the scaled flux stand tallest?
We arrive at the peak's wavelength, 462.414 nm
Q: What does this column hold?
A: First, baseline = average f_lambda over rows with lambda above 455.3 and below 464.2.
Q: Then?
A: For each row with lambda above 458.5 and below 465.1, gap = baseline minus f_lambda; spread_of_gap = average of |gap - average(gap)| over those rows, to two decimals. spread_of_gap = 0.38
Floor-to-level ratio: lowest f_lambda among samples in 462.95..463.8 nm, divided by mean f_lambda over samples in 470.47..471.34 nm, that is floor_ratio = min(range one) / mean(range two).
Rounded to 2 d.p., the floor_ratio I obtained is 1.00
